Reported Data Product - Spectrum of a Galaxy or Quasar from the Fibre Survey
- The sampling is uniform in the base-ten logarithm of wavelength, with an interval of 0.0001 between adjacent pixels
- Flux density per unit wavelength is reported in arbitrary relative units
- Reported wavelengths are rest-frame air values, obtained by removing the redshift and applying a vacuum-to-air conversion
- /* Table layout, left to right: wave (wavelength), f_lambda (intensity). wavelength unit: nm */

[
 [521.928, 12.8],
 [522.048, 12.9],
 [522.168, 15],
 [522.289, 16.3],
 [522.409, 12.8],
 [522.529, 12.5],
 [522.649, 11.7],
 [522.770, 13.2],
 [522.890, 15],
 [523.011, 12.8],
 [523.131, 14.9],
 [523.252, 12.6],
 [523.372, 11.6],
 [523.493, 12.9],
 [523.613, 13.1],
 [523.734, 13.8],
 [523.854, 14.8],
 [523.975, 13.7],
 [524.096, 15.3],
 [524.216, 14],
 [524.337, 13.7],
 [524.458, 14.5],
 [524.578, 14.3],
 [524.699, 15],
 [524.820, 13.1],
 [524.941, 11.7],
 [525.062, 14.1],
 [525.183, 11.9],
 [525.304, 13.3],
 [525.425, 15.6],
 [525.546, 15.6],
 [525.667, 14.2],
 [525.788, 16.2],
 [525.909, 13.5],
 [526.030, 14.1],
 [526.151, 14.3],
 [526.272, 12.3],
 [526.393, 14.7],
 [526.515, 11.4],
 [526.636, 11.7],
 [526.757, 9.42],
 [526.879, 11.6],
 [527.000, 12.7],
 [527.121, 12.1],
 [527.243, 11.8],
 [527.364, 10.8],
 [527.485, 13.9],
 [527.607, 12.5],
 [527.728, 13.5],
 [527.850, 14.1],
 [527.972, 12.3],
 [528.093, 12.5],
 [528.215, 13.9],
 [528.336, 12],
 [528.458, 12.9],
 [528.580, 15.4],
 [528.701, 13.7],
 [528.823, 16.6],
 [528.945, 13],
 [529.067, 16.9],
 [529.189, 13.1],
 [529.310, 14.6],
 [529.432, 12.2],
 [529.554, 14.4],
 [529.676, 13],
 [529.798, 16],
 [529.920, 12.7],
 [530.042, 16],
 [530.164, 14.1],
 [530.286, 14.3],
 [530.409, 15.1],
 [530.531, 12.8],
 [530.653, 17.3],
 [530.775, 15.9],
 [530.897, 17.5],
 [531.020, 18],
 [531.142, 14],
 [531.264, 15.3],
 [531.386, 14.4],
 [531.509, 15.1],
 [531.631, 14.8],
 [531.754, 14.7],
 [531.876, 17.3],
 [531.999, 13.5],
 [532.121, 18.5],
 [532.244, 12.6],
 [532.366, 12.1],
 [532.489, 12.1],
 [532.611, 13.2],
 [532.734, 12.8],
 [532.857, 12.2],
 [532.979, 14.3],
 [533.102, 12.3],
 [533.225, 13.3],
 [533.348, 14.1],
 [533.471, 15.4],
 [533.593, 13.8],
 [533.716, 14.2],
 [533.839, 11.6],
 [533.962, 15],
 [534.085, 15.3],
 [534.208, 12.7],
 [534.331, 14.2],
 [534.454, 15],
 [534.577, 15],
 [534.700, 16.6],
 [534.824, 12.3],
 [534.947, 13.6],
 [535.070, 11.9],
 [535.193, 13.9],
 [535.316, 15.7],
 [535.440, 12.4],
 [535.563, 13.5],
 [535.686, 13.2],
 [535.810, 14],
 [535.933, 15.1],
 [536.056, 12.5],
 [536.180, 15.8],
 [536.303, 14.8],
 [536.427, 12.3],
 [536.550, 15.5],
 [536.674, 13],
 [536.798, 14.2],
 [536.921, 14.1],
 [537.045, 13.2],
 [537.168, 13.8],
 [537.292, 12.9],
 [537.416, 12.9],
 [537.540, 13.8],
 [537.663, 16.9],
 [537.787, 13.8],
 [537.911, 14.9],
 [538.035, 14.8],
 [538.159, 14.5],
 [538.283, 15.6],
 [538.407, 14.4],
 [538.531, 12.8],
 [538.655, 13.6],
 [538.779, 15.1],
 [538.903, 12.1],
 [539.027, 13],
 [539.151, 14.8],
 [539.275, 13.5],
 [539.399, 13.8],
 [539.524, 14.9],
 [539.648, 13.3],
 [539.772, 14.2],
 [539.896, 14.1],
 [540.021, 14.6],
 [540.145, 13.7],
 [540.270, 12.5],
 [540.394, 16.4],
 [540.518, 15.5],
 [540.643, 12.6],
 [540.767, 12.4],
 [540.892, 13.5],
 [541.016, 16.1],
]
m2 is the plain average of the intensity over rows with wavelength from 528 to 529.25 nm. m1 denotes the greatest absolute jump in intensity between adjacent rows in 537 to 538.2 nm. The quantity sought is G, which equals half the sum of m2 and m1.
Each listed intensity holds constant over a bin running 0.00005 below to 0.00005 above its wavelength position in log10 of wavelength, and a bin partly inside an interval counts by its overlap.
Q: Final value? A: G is 8.55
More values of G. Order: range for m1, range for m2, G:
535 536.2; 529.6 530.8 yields 9.01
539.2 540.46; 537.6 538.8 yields 9.27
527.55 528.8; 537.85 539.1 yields 8.29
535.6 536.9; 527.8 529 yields 8.47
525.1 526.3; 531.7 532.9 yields 8.30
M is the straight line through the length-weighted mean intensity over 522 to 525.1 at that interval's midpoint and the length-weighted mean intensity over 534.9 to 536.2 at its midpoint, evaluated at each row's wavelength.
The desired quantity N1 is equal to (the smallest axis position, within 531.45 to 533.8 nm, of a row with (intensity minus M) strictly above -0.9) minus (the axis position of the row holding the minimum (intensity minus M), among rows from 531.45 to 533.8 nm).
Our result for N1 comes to -0.98 nm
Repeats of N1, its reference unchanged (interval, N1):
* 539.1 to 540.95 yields -1.62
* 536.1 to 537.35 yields -0.25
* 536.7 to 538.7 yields -1.73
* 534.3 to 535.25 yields -0.74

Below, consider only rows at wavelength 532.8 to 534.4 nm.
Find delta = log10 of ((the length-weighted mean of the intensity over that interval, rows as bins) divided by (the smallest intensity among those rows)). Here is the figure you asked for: 0.073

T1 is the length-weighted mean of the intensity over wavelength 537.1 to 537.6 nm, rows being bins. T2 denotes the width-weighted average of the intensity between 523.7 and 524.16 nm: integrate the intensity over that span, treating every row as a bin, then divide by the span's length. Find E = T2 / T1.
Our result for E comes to 1.08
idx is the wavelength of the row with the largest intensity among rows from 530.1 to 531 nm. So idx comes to 530.897 nm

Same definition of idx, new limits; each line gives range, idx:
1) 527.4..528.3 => 527.850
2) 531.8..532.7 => 532.121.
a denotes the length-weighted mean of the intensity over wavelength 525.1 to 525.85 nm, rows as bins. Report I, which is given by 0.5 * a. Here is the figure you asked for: 7.23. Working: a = 14.5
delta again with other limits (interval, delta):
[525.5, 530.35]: 0.156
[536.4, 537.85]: 0.053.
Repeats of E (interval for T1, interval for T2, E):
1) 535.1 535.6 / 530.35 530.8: 1.11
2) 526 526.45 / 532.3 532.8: 0.91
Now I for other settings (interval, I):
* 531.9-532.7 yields 6.90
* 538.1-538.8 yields 7.14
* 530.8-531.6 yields 7.85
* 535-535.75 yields 6.72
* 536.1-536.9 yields 7.11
